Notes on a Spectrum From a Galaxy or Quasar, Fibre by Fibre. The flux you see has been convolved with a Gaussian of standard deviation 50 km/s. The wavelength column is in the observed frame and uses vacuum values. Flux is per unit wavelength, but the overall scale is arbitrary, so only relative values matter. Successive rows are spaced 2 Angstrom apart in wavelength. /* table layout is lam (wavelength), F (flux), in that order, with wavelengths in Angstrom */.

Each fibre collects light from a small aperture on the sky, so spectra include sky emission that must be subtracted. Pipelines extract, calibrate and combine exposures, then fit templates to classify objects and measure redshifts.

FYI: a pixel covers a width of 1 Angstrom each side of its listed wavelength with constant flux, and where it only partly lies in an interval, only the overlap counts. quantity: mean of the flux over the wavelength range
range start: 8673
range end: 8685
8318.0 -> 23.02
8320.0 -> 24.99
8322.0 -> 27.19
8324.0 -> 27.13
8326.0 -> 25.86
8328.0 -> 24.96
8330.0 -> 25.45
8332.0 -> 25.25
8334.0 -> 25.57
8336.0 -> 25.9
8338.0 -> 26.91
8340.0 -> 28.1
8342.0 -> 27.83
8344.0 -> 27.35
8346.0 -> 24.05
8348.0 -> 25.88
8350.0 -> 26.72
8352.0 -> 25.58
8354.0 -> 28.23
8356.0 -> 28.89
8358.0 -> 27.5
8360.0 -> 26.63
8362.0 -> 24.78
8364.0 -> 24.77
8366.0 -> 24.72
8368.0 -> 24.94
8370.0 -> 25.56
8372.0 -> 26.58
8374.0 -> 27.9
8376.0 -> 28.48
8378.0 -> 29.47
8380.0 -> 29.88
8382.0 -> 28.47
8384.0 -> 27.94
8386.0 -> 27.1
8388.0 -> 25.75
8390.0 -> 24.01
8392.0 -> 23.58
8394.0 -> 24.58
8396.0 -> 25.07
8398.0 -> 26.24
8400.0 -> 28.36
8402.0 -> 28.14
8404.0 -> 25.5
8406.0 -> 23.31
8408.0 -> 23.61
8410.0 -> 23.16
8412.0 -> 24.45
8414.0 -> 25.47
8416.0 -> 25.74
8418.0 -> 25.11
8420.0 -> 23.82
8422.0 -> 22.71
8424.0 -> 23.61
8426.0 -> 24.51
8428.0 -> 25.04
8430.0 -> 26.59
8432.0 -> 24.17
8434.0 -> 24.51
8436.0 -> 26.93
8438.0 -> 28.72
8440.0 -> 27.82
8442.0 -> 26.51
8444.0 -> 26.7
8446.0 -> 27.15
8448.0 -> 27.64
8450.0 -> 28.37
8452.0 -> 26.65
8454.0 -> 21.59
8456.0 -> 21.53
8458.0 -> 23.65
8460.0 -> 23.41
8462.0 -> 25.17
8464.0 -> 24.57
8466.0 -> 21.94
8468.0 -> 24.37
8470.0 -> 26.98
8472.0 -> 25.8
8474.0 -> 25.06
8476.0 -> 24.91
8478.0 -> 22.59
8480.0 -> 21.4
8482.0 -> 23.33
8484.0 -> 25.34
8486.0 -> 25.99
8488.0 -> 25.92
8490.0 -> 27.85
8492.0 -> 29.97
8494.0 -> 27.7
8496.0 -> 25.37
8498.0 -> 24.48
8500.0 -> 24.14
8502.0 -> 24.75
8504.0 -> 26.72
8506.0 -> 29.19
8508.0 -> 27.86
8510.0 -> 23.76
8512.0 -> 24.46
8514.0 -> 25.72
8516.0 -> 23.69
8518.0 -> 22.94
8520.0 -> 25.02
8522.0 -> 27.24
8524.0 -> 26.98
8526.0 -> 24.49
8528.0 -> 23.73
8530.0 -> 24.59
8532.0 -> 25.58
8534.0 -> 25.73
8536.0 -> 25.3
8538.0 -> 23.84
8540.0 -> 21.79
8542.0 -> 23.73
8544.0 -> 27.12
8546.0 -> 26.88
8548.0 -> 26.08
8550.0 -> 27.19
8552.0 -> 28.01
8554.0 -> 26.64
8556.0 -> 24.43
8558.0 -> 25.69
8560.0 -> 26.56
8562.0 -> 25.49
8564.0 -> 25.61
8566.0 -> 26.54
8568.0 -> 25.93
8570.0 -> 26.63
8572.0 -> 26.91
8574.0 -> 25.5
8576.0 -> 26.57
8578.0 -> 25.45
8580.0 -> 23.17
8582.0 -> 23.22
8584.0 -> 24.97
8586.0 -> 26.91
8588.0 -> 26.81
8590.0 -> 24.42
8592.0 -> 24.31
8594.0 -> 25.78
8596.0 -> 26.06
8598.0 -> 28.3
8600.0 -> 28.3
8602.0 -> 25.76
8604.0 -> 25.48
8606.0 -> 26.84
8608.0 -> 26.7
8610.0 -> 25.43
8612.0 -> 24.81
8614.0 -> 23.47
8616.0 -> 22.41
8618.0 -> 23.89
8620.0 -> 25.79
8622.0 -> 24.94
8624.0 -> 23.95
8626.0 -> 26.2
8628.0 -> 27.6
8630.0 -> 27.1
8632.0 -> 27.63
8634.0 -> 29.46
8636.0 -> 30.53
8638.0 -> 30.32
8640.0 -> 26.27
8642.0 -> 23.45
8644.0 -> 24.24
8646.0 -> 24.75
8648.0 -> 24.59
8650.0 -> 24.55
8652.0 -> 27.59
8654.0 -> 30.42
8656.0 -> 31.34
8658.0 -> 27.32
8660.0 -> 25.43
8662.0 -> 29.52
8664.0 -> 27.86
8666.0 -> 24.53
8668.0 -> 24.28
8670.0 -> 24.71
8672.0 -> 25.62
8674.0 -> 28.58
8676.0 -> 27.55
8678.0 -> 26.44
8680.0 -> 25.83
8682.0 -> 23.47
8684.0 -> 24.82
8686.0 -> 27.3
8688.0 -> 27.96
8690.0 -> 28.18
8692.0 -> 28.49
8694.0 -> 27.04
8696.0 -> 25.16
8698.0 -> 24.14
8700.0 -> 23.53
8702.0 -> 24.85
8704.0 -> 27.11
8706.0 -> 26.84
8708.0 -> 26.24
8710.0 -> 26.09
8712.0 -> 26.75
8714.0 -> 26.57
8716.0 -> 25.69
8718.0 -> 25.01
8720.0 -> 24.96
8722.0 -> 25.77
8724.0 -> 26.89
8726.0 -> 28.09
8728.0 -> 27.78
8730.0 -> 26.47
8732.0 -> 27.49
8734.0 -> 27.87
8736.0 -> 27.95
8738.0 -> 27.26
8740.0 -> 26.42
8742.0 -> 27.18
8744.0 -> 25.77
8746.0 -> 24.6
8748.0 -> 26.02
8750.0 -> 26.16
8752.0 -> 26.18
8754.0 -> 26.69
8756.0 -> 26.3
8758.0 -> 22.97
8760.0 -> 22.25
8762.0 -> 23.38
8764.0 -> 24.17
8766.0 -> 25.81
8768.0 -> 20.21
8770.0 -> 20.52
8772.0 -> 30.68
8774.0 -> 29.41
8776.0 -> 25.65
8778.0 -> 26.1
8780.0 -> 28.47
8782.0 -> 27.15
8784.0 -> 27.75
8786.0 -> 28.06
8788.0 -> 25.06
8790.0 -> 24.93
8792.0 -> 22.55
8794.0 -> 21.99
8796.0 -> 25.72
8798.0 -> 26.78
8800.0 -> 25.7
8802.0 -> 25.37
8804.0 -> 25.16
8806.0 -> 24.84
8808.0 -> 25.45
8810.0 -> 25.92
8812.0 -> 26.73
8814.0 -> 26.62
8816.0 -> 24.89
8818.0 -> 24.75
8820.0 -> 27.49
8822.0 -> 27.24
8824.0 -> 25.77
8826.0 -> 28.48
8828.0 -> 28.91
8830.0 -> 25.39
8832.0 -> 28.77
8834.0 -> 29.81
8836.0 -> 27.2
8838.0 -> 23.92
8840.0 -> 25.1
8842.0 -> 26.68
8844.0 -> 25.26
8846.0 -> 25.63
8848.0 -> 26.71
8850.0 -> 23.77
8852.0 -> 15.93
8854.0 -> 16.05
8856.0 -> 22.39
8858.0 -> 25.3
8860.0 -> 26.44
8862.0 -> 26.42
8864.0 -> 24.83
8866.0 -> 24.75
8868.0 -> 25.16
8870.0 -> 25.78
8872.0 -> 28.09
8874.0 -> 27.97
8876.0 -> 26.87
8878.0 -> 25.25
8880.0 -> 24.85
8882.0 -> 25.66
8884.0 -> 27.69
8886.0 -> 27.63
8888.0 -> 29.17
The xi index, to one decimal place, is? 26.1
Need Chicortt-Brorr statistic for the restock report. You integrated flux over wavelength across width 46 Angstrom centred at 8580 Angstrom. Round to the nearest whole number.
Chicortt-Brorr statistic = 1190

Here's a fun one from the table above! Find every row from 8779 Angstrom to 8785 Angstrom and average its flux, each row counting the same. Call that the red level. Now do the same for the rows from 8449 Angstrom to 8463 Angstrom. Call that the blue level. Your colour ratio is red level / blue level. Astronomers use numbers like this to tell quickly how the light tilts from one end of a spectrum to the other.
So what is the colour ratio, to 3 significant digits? 1.14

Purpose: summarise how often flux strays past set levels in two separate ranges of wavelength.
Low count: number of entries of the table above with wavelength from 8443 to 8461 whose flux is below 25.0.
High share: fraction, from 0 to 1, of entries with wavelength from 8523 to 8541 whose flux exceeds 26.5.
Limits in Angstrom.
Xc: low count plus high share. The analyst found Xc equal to 4.1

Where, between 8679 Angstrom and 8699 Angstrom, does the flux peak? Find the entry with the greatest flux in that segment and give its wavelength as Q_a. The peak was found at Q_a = 8692.0 Angstrom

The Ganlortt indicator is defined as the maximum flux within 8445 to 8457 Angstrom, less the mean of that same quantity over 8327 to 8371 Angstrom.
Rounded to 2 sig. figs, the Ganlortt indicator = 2.2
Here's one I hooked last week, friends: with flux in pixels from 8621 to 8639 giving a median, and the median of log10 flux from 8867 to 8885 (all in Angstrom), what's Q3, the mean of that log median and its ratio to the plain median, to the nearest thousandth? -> 0.731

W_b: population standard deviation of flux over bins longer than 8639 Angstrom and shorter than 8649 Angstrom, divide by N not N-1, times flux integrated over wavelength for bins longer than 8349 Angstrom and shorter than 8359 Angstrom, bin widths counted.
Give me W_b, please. 252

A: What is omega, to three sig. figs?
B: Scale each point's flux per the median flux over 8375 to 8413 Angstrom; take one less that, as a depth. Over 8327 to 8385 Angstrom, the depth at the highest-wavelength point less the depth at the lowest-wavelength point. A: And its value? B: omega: -0.116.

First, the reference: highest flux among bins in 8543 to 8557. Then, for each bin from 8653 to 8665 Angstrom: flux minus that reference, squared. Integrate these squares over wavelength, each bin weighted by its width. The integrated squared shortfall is 53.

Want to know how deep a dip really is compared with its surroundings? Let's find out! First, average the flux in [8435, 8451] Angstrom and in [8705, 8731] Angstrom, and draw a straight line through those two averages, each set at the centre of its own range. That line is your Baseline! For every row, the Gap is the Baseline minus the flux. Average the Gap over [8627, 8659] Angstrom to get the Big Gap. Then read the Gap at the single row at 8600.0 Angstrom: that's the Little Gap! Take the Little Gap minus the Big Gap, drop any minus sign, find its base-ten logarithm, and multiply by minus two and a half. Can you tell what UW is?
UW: 0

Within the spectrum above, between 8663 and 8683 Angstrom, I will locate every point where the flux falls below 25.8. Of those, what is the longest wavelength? 8682.0 Angstrom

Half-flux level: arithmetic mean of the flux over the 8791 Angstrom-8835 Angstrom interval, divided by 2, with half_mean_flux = 13.1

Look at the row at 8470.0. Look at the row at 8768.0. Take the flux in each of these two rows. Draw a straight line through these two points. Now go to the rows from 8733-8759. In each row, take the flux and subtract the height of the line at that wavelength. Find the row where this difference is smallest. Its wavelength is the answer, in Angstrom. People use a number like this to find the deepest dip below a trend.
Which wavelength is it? 8758.0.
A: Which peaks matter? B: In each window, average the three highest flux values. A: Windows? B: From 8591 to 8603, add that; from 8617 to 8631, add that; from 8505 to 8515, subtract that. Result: 26.9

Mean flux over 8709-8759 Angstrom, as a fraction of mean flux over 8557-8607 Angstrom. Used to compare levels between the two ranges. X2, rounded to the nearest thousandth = 1.018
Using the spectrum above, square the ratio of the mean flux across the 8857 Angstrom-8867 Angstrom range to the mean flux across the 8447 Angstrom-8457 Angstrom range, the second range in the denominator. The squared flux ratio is 1.03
